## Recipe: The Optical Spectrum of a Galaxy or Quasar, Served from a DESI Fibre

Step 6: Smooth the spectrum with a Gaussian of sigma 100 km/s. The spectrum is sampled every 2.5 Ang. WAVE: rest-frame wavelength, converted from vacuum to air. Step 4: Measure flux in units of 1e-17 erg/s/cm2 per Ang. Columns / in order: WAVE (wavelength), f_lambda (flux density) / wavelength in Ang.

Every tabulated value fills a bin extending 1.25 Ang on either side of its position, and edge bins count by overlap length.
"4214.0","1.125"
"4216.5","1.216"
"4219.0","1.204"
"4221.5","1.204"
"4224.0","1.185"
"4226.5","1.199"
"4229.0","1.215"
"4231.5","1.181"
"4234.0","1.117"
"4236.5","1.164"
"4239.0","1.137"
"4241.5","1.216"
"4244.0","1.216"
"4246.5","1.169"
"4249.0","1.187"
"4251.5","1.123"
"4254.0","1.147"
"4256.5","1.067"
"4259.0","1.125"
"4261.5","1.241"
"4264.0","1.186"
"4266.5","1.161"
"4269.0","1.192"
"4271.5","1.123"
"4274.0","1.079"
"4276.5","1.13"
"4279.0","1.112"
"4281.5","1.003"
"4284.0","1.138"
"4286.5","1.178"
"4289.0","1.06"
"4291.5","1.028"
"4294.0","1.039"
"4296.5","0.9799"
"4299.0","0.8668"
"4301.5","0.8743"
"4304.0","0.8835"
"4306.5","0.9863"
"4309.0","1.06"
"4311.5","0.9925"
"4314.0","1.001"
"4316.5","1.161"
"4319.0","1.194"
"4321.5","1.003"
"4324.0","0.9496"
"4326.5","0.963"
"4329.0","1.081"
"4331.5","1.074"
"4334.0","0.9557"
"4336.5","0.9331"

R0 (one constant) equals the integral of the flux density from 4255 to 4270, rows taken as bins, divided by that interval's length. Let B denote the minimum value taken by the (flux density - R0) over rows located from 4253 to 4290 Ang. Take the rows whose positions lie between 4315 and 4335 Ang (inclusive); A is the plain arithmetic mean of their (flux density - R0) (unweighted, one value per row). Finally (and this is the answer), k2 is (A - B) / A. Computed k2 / -0.4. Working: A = -0.114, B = -0.16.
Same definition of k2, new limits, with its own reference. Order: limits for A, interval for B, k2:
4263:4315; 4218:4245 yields 0.6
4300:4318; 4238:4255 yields 0.8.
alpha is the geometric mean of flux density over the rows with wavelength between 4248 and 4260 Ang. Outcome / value 1.13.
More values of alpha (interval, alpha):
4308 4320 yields 1.08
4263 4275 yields 1.15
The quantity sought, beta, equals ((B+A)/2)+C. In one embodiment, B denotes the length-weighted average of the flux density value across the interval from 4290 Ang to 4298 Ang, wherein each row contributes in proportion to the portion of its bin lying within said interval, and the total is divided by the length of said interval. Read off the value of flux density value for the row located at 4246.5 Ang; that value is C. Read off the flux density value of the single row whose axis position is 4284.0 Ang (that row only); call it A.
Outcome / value 2.24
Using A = 1.138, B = 1.01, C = 1.169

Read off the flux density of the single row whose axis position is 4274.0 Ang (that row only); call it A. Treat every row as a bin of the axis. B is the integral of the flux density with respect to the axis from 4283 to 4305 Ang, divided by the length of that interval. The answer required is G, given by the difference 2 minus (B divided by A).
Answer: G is 1.07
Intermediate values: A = 1.079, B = 1.01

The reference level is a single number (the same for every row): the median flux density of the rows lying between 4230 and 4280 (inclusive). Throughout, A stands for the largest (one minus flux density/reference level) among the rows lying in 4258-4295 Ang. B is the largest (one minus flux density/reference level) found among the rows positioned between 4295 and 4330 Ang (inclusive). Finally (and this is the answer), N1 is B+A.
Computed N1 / 0.38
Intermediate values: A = 0.13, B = 0.249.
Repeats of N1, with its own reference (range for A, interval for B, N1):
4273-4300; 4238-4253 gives 0.28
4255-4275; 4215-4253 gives 0.11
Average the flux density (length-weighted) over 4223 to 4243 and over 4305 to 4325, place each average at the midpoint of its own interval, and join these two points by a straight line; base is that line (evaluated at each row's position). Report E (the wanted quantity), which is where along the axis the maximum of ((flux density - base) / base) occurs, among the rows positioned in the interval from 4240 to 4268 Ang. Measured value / 4261.5 Ang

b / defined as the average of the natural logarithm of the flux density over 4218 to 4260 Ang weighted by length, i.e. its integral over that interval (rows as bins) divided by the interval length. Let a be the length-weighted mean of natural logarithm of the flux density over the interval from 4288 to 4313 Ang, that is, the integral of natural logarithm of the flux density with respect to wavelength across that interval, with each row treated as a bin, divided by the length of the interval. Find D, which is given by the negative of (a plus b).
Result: -0.13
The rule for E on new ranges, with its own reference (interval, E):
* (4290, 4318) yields 4316.5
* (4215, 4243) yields 4241.5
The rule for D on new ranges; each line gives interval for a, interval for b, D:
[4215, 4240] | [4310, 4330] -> -0.21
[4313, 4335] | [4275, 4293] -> -0.13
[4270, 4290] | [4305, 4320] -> -0.15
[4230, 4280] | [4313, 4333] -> -0.19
